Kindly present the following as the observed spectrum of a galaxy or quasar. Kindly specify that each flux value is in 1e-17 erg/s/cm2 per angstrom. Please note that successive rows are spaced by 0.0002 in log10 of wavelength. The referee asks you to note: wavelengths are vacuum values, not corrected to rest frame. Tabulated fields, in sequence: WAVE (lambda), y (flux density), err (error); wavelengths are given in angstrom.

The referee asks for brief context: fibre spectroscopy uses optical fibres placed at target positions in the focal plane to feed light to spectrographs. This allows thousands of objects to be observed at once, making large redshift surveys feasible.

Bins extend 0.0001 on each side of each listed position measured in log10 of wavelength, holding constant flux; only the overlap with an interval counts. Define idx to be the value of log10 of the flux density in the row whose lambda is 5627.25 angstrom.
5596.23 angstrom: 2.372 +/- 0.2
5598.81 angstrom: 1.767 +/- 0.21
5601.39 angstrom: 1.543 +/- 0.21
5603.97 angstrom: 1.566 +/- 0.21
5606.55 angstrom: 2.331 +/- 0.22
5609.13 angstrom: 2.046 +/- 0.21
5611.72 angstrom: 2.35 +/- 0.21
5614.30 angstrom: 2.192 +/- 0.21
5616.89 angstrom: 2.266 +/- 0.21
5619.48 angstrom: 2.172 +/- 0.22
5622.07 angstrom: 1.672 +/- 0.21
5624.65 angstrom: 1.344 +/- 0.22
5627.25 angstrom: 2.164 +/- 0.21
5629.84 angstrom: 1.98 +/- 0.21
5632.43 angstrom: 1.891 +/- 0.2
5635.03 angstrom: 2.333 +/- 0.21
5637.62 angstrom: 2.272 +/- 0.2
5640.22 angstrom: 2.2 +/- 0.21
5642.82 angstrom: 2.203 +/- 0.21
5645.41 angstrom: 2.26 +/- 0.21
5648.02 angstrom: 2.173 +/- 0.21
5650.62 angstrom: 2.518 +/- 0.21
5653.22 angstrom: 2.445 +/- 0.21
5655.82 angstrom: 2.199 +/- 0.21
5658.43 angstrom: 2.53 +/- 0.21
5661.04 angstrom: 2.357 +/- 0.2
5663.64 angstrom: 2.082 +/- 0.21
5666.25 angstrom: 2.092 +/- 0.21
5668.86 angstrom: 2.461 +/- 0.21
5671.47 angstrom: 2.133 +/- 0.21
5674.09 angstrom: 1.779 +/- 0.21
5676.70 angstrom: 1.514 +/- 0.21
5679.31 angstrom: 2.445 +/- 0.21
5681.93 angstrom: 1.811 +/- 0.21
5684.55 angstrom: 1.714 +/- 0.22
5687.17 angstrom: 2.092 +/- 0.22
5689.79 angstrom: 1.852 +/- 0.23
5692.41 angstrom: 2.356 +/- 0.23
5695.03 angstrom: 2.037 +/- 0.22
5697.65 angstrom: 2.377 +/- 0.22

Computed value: 0.335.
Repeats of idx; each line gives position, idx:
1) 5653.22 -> 0.388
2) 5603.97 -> 0.195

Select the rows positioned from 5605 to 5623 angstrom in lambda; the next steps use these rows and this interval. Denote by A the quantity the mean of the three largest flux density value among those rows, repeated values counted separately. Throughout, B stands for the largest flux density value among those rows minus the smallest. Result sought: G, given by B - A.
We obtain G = -1.64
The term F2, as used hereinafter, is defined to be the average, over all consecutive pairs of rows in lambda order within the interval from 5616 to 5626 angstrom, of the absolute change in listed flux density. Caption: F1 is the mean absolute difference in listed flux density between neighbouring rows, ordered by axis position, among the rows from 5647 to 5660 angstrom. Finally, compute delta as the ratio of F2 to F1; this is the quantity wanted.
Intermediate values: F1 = 0.25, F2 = 0.31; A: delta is 1.24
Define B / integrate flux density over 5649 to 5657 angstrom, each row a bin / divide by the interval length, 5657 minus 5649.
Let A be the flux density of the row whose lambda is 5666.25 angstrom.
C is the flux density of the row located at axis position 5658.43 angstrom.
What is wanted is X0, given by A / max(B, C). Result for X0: 0.83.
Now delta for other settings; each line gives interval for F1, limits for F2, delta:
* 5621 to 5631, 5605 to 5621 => 0.41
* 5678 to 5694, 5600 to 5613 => 0.93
